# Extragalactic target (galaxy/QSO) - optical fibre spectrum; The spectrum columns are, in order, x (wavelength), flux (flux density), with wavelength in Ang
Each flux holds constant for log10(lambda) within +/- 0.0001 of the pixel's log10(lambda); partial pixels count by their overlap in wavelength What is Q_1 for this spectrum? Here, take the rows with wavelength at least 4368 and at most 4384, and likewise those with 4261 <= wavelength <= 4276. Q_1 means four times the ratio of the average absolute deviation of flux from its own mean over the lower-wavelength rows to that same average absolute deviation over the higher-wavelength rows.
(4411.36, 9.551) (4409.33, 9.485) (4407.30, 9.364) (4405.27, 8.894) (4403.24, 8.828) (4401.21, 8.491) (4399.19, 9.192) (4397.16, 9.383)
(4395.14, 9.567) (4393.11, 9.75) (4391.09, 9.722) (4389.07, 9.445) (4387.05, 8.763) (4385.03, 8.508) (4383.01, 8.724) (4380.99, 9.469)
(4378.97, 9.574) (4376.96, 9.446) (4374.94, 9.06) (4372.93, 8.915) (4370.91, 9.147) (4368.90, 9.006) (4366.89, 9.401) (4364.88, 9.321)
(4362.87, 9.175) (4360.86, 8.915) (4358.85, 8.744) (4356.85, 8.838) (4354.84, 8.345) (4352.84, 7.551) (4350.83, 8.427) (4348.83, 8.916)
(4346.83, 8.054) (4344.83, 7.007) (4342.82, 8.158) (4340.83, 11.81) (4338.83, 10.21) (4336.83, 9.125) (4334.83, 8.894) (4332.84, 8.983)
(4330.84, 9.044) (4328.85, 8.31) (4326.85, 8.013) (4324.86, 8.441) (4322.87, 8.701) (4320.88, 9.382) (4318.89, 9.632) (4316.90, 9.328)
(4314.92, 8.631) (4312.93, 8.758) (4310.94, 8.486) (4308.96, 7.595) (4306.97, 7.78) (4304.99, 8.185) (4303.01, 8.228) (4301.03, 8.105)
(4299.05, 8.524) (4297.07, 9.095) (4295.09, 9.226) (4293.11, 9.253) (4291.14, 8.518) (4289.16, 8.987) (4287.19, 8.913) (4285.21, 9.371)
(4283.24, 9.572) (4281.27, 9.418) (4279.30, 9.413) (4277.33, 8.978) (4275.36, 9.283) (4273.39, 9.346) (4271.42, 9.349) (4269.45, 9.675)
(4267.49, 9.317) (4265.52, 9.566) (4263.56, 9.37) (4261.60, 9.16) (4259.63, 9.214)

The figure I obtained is 1.9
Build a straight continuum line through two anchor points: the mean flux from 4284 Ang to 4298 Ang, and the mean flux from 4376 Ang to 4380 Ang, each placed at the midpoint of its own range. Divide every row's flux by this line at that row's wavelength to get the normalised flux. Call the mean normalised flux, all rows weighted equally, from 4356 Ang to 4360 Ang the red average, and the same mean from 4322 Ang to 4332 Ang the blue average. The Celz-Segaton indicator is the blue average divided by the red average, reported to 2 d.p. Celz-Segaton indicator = 0.98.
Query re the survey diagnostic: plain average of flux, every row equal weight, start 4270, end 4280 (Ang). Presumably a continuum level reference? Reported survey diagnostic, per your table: 9.3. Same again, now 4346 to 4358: 8.4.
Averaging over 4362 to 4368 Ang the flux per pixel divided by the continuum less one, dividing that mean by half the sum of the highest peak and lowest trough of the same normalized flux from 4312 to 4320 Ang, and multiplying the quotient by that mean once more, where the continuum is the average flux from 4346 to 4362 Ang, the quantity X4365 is 0.12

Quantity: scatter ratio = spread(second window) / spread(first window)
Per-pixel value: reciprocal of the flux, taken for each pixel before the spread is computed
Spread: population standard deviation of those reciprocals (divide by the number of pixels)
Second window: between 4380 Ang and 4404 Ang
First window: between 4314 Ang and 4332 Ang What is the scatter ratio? 0.8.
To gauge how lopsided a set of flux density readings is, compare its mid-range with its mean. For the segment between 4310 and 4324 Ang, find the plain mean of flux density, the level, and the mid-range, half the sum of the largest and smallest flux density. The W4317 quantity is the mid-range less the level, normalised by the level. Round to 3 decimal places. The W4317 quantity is 0.008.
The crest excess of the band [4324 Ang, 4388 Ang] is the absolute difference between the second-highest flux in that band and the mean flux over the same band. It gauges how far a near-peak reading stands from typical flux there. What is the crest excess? 1.3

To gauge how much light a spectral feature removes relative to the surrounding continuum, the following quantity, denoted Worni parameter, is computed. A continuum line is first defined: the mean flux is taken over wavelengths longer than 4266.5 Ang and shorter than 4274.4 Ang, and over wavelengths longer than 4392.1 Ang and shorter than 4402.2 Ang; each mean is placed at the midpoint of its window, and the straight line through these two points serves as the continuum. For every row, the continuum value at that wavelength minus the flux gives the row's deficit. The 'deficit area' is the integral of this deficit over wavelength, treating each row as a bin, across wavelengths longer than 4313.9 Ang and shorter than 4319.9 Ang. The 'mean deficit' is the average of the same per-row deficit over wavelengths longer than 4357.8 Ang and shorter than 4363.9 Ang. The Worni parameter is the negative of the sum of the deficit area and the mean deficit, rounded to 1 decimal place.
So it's -1.4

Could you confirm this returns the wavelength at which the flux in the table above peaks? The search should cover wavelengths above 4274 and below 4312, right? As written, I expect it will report 4283.24 Ang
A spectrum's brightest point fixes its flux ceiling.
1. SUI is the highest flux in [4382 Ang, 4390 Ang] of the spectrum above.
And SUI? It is 9.445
